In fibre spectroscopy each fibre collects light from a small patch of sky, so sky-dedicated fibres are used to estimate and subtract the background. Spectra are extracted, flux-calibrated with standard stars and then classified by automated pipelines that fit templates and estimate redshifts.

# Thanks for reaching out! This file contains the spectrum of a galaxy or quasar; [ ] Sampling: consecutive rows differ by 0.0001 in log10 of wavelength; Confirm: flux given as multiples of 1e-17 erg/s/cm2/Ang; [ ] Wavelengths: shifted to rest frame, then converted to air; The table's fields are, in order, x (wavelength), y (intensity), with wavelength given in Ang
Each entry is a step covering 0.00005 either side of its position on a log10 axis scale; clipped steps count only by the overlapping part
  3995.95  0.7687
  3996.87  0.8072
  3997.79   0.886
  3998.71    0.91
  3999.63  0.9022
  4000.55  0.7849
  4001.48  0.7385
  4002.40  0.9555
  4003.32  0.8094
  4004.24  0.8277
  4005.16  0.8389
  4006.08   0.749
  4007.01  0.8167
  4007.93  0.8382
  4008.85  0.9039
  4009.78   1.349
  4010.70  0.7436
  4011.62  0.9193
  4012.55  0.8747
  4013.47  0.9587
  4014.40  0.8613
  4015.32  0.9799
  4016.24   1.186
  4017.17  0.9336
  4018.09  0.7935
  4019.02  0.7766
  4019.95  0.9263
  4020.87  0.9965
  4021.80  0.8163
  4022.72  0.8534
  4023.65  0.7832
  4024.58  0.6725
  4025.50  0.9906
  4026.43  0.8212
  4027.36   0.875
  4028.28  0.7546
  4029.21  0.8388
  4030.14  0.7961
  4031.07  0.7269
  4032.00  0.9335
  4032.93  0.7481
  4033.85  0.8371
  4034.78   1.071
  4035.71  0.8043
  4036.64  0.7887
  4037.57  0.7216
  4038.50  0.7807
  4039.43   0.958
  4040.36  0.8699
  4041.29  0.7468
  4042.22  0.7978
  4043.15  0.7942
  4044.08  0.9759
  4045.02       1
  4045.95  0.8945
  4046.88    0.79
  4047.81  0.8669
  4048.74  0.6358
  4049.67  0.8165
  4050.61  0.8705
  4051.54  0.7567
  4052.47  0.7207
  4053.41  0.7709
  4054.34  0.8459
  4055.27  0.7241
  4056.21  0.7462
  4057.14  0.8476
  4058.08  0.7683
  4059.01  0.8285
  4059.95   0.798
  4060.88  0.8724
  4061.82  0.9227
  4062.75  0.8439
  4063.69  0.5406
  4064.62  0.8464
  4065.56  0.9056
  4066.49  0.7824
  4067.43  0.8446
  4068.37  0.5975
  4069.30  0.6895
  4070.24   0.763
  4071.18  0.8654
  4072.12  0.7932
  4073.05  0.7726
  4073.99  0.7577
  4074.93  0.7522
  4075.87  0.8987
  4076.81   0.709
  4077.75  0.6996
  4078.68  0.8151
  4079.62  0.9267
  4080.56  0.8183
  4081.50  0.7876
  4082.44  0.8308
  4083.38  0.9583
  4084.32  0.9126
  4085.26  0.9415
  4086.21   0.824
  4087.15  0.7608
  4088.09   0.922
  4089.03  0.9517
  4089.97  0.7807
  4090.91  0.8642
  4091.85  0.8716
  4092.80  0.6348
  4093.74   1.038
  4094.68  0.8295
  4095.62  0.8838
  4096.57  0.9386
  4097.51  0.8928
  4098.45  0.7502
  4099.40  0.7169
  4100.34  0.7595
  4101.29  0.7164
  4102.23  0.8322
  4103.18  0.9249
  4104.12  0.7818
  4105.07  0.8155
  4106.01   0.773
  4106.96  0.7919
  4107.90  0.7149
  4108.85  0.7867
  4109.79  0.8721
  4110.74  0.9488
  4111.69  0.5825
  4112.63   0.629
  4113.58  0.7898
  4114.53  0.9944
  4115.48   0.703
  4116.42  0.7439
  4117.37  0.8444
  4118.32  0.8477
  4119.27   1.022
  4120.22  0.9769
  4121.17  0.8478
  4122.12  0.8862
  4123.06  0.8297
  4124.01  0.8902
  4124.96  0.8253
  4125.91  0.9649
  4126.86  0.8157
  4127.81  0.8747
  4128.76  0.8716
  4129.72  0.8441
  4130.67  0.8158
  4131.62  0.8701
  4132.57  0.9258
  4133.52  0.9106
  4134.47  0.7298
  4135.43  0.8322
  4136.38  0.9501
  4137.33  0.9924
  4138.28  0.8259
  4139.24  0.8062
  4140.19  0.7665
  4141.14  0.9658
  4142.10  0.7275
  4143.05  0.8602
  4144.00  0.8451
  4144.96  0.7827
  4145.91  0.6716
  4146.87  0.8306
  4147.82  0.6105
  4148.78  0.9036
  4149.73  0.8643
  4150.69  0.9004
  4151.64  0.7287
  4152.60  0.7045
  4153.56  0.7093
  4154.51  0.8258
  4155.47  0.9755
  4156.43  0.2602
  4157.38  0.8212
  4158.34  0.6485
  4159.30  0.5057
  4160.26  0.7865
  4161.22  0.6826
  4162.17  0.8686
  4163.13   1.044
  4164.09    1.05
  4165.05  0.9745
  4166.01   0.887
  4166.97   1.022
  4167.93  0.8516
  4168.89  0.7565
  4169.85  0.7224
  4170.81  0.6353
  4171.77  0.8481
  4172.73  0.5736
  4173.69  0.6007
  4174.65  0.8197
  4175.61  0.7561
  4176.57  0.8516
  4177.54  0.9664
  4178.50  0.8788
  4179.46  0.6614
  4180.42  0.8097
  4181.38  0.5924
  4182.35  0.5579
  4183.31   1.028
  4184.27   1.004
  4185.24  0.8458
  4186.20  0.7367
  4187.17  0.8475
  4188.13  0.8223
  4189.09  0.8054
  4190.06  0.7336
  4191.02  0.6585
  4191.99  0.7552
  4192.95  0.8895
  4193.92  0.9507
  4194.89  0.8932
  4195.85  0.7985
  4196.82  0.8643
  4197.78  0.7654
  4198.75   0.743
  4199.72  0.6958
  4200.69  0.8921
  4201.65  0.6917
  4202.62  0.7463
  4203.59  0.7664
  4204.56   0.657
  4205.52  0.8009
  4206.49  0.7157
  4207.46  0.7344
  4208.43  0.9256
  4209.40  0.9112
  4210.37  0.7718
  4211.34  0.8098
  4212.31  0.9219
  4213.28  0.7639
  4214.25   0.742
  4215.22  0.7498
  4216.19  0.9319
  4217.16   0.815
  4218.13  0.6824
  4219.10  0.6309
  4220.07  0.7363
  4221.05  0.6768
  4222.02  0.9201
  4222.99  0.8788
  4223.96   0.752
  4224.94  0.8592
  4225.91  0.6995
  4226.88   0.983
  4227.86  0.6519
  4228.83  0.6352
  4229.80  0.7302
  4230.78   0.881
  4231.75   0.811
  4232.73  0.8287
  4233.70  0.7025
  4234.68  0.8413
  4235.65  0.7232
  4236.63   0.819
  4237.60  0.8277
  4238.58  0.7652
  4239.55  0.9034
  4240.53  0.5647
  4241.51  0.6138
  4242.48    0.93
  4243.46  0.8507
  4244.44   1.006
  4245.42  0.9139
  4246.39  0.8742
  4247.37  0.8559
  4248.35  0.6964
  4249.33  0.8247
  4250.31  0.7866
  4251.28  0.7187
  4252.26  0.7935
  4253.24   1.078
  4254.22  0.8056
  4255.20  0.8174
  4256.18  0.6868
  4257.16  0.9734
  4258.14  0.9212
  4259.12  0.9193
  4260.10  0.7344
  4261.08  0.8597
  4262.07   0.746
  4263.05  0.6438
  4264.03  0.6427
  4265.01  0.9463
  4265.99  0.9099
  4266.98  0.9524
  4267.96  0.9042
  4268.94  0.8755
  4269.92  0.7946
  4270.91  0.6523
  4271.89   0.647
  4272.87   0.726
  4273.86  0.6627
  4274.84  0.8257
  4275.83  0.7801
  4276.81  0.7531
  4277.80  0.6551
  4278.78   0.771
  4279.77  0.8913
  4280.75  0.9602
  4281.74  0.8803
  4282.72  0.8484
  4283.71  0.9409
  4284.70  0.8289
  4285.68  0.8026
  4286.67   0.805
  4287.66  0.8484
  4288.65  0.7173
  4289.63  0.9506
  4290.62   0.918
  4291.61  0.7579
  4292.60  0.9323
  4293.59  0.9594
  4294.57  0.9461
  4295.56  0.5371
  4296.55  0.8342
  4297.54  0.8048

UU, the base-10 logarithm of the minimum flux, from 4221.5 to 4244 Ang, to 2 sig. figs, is -0.25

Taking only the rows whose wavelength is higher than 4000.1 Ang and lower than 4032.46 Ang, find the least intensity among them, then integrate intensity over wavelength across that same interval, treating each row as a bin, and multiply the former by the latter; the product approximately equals 19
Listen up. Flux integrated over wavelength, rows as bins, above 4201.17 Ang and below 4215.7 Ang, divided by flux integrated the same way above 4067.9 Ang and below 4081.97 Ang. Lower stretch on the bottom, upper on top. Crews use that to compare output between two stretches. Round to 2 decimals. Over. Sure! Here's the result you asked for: 1.04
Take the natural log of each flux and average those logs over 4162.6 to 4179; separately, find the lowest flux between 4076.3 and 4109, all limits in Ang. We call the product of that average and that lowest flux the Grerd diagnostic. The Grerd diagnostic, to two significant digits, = -0.12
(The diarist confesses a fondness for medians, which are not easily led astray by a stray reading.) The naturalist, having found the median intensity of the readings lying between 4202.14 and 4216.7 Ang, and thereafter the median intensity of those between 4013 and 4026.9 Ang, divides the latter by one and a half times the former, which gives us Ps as 0.749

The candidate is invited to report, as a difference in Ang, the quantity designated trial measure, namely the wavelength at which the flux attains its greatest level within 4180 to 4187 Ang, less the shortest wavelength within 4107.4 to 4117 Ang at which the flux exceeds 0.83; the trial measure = 73.5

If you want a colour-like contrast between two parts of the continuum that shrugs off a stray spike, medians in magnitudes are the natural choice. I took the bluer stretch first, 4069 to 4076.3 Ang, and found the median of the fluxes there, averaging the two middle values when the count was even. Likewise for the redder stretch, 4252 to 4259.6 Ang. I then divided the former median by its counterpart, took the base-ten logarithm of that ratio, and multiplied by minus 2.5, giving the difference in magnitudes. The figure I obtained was 0.13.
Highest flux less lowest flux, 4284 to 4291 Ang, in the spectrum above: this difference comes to 0.23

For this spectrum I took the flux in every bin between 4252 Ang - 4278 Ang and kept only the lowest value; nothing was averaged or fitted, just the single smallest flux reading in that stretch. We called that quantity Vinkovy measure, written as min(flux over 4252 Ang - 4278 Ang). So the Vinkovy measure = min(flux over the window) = 0.6427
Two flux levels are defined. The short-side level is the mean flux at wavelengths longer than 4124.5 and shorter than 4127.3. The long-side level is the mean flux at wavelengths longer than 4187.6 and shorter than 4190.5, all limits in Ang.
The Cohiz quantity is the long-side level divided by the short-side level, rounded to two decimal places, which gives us 0.91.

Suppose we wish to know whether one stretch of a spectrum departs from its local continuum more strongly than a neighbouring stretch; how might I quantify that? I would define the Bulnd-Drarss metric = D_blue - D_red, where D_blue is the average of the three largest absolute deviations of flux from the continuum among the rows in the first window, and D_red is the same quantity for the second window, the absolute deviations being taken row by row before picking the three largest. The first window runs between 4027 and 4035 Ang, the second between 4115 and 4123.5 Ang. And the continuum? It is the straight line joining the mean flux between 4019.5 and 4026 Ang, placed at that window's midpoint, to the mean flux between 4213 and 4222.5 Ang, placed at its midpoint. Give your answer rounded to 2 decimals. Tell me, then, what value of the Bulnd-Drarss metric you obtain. -0.01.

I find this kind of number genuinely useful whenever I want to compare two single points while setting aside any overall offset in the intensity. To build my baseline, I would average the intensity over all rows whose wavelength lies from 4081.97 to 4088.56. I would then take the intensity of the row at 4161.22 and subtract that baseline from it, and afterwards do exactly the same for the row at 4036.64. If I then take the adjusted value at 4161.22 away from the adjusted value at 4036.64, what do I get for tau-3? 0.11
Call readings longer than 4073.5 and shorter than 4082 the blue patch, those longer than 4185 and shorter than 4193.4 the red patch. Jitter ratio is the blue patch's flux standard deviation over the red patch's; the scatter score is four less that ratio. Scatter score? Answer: 2.92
